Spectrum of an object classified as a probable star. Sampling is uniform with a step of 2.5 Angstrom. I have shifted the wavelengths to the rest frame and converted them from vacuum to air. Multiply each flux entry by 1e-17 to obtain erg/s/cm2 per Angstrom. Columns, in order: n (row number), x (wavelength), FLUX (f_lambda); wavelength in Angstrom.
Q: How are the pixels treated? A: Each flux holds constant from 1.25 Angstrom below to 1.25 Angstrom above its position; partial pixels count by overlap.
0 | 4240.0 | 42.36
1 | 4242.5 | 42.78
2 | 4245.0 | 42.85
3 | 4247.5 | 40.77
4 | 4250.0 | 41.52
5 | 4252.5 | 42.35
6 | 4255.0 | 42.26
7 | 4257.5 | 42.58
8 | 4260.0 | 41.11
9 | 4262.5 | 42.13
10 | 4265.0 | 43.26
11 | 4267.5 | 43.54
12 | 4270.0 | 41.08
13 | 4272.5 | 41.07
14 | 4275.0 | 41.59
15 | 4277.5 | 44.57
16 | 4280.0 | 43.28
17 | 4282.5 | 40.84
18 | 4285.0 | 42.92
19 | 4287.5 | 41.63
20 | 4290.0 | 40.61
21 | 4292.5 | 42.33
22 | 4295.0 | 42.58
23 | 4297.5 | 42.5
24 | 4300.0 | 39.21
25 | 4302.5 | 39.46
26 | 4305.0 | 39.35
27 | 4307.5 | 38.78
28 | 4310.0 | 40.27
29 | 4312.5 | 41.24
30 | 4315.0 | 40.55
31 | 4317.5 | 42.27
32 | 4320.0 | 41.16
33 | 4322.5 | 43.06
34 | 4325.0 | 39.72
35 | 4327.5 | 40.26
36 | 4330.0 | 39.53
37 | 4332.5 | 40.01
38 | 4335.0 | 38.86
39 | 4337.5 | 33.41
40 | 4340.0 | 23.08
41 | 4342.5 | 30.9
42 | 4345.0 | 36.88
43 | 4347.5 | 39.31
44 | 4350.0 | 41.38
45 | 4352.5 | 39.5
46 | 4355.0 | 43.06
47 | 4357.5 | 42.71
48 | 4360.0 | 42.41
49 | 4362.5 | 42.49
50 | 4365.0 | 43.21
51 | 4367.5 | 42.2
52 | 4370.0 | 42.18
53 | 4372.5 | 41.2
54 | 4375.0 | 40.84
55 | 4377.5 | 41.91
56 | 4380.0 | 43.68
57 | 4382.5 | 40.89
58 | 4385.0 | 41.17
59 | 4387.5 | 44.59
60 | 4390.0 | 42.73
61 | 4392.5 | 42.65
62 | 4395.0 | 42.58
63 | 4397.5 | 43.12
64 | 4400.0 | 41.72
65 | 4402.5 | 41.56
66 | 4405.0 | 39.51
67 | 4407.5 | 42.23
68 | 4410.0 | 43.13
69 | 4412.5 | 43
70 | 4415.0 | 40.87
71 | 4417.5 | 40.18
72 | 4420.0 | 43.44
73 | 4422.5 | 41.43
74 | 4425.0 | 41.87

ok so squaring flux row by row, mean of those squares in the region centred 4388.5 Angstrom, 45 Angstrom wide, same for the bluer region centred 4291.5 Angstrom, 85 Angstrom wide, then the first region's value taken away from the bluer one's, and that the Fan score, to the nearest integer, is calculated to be -56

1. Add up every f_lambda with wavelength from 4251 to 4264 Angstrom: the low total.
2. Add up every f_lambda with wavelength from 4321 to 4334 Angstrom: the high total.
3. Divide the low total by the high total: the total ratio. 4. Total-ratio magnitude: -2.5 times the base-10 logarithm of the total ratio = -0.041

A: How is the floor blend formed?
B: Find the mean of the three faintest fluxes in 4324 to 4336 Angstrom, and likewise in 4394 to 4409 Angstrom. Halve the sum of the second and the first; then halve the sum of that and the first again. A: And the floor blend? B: 39.8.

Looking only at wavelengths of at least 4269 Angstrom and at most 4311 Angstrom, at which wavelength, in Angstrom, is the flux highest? 4277.5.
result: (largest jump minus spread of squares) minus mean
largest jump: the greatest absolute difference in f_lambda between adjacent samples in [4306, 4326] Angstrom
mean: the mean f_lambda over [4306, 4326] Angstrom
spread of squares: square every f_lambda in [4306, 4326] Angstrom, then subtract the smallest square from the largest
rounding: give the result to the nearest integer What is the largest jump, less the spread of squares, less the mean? -388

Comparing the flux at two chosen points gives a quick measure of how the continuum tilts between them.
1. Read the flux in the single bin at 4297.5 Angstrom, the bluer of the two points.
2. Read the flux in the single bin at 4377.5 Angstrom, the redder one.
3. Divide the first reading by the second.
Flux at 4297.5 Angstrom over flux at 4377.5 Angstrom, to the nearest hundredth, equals 1.01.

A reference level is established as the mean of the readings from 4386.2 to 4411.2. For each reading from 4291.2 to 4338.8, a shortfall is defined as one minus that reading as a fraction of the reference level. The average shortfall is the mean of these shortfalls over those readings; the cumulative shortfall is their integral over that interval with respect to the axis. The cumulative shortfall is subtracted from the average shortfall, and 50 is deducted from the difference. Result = -52.4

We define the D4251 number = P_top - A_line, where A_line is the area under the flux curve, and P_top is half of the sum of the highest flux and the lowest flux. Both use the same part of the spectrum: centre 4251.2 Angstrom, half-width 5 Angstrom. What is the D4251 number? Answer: -376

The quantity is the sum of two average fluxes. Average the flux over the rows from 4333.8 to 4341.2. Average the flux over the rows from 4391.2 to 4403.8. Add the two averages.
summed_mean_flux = 74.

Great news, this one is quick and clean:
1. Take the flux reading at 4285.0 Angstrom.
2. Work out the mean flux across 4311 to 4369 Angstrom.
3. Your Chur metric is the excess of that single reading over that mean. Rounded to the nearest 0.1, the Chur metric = 3.5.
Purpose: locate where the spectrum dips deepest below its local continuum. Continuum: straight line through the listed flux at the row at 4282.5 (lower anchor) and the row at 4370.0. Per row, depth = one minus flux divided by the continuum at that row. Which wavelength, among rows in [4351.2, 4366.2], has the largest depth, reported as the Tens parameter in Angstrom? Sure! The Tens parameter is 4352.5 Angstrom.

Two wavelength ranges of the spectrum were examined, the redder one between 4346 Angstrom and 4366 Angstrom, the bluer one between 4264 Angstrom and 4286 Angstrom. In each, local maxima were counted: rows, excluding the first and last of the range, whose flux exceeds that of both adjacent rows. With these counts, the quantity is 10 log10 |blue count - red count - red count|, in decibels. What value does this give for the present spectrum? 3.0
